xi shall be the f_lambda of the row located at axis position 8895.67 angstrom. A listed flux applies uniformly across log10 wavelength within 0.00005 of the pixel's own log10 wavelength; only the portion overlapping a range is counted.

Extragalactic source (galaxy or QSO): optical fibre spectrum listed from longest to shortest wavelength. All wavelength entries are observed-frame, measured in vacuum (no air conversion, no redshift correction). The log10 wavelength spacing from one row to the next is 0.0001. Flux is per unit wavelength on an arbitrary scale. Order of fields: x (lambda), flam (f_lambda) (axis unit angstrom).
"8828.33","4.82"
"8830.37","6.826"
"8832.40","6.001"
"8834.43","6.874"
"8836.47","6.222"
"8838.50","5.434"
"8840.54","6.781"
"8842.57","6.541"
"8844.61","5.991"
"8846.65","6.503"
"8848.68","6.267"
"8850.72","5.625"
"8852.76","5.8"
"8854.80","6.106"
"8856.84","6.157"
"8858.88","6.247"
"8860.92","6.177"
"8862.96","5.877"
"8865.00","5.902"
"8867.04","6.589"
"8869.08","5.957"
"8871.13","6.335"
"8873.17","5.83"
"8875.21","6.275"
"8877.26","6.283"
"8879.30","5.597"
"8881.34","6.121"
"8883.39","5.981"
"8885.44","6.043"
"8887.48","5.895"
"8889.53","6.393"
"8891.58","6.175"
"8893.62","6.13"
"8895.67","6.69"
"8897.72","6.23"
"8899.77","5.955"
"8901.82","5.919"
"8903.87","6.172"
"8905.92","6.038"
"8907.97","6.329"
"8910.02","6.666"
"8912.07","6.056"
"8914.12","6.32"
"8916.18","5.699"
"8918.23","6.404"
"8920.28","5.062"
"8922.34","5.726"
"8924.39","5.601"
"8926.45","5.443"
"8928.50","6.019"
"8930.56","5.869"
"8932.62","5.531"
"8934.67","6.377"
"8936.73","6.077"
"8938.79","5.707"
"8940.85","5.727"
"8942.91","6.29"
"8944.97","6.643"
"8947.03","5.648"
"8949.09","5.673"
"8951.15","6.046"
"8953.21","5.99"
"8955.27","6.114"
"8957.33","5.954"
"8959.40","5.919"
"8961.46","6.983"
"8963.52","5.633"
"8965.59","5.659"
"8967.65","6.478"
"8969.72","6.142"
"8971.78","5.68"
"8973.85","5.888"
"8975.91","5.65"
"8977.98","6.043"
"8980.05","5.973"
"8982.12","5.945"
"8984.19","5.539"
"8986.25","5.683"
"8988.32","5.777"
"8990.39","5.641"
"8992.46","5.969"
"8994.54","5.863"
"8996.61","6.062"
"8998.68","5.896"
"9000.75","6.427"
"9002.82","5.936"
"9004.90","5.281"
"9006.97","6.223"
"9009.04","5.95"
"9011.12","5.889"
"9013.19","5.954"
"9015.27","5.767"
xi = 6.69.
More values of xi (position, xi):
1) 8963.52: 5.633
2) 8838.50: 5.434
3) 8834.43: 6.874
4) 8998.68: 5.896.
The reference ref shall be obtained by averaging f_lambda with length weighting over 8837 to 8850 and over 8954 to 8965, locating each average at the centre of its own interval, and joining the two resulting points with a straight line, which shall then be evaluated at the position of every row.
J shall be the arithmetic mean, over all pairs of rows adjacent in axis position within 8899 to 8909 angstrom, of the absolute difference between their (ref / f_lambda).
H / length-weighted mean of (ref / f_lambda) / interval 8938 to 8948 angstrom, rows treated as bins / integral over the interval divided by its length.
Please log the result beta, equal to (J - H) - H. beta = -2.01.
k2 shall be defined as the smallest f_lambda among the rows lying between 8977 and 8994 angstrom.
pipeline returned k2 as 5.539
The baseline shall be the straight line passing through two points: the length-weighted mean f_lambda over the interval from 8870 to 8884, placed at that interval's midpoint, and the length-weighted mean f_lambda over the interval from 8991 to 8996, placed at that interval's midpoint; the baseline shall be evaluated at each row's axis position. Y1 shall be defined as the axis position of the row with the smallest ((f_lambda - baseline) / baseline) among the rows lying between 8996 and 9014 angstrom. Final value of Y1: 9004.90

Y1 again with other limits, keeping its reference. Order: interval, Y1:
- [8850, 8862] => 8850.72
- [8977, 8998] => 8984.19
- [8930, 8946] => 8932.62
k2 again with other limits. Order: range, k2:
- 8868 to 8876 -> 5.83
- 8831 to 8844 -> 5.434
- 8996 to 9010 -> 5.281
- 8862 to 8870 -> 5.877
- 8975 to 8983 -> 5.65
